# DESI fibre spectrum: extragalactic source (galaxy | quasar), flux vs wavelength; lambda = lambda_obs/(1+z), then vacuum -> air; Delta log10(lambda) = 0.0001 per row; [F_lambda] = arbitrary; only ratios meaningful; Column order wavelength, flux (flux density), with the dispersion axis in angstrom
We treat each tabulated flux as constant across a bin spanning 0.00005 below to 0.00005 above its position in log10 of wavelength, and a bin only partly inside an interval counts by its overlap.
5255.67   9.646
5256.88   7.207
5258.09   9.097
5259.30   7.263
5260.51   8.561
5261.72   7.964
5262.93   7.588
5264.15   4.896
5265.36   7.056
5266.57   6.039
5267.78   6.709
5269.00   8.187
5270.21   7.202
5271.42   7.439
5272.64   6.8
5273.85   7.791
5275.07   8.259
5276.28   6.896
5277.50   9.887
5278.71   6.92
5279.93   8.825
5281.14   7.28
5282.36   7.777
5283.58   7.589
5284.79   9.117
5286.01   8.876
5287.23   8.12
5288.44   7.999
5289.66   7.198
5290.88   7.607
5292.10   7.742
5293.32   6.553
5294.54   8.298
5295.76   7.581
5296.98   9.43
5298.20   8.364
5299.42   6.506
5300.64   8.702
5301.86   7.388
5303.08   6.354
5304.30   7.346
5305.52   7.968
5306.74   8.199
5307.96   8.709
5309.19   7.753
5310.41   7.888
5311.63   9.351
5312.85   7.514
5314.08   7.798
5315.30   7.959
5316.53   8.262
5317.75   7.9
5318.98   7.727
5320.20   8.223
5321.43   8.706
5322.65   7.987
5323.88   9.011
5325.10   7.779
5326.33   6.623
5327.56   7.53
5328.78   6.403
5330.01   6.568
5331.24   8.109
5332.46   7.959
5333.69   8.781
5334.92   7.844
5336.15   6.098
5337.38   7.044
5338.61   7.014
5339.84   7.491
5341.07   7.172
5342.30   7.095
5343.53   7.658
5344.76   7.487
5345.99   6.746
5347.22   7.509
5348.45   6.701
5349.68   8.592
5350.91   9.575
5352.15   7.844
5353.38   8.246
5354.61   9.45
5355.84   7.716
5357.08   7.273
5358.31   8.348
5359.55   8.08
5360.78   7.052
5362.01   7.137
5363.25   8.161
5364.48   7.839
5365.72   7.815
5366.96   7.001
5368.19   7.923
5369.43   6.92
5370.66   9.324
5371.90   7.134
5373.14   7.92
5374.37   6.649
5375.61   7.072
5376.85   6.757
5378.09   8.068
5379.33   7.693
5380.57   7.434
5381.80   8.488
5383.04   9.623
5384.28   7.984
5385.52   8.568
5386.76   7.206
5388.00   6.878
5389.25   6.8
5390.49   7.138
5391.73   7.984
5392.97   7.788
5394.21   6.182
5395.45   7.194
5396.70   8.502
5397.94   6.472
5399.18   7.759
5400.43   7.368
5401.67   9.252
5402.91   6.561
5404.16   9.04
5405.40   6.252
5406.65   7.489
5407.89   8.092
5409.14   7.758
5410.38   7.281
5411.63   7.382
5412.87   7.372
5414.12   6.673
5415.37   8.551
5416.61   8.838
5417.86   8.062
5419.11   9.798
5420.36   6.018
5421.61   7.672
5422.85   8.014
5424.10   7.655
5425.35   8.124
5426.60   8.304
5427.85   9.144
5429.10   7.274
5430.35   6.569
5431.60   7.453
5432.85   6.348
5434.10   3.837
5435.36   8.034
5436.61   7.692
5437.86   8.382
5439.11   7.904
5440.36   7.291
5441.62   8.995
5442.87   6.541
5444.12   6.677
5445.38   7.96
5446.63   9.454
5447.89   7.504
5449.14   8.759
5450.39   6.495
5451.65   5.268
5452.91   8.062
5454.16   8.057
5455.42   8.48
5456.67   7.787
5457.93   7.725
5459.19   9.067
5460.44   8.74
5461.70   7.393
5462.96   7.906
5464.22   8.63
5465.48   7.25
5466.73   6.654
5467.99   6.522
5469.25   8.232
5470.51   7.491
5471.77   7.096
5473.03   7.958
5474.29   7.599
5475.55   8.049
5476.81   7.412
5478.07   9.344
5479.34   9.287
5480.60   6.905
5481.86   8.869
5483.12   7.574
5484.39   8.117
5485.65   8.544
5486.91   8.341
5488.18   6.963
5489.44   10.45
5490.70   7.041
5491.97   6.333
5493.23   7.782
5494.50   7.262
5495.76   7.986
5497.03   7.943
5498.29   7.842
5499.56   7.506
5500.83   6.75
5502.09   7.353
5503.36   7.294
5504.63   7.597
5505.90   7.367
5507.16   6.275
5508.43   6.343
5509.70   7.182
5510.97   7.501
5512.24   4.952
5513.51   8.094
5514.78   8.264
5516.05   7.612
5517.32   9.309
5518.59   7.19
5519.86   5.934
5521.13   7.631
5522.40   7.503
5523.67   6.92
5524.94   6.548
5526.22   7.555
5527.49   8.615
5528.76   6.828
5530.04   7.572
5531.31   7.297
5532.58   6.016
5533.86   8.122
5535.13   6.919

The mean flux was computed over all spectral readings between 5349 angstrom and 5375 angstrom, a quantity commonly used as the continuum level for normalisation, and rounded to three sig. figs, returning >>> 7.90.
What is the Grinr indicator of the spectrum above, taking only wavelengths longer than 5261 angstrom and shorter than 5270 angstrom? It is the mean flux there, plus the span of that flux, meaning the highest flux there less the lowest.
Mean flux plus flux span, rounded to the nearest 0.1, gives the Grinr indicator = 10.2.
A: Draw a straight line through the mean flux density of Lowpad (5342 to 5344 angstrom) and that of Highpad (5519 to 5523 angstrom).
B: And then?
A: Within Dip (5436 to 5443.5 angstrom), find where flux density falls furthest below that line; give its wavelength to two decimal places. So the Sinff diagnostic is 5442.87 angstrom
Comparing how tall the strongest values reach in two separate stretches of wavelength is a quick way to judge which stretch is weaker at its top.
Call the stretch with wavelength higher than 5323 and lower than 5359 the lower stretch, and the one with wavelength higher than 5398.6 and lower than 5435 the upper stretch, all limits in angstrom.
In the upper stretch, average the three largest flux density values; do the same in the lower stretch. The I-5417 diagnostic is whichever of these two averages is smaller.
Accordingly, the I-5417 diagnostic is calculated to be 9.35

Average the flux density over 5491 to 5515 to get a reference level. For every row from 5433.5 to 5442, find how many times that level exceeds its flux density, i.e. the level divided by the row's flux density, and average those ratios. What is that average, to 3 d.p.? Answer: 1.044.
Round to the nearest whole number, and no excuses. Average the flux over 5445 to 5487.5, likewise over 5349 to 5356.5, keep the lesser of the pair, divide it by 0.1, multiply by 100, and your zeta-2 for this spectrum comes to 7898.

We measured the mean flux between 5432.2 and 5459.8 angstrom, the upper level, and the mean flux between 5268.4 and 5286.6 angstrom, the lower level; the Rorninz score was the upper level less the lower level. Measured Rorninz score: -0.4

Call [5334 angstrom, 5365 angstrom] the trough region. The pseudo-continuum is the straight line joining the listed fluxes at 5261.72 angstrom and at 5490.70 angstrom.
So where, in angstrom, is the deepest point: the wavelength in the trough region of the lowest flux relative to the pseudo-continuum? 5336.15 angstrom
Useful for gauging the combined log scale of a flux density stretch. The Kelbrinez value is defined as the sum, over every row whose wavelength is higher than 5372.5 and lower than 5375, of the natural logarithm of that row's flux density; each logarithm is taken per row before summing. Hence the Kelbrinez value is 3.96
